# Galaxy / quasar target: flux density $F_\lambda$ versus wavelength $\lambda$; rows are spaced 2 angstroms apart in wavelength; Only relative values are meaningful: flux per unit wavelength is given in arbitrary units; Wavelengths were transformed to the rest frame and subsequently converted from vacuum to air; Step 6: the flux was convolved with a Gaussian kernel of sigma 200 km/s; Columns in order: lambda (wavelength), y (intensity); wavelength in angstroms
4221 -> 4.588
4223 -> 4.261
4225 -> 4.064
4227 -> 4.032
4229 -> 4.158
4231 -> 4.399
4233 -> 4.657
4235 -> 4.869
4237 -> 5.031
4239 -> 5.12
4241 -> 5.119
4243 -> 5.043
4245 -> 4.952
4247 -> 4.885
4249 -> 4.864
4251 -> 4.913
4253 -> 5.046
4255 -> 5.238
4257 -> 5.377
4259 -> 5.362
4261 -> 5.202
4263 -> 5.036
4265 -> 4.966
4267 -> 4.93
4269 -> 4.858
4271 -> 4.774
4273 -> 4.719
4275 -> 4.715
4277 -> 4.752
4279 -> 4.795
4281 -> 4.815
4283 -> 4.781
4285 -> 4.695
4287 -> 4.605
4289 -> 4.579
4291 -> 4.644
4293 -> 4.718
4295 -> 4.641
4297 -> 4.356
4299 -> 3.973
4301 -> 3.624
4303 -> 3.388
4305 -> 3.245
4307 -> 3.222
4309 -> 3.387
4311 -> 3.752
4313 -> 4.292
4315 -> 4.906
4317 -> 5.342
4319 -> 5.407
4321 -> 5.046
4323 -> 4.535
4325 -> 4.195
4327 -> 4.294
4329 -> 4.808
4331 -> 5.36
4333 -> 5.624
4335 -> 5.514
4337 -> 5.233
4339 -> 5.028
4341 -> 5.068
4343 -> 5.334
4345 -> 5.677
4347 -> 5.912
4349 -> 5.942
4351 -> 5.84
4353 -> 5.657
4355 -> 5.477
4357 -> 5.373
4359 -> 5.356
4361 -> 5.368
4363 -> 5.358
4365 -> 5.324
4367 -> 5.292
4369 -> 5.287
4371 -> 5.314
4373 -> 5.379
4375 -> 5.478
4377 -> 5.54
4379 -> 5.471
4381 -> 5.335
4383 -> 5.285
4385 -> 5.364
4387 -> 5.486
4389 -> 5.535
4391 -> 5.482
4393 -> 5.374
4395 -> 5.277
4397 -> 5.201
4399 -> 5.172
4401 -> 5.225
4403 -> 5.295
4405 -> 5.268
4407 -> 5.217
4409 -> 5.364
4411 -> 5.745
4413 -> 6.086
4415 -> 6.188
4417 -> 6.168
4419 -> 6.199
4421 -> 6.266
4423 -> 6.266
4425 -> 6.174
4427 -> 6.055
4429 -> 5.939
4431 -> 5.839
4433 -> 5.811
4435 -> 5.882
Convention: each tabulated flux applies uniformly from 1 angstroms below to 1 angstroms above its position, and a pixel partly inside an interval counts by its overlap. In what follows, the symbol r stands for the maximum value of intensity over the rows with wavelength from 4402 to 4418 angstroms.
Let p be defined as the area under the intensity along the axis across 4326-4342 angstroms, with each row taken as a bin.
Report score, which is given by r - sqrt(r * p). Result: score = -16.3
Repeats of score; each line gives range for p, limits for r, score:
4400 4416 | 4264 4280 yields -16.0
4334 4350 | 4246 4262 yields -16.3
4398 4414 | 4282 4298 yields -15.6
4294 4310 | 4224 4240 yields -12.4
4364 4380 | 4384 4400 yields -16.3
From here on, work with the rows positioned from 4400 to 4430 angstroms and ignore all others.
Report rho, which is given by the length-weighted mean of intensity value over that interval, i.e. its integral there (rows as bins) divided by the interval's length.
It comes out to 5.8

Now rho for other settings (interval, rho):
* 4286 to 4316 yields 4.1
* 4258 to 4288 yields 4.9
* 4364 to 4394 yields 5.4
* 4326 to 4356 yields 5.4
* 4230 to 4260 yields 5.0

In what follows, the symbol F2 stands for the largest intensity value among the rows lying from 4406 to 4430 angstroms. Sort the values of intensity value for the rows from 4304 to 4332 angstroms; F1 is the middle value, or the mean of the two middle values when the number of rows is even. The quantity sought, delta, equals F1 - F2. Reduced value -1.9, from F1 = 4.4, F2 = 6.266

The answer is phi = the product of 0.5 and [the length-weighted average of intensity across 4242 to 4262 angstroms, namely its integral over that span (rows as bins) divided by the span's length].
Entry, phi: 2.5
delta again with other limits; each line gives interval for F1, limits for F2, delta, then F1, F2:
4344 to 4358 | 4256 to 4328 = 0.3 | 5.7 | 5.407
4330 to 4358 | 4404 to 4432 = -0.8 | 5.5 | 6.266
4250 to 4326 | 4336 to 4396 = -1.2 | 4.7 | 5.942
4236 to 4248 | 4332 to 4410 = -0.9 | 5.0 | 5.942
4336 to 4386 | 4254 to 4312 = 0.0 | 5.4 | 5.377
